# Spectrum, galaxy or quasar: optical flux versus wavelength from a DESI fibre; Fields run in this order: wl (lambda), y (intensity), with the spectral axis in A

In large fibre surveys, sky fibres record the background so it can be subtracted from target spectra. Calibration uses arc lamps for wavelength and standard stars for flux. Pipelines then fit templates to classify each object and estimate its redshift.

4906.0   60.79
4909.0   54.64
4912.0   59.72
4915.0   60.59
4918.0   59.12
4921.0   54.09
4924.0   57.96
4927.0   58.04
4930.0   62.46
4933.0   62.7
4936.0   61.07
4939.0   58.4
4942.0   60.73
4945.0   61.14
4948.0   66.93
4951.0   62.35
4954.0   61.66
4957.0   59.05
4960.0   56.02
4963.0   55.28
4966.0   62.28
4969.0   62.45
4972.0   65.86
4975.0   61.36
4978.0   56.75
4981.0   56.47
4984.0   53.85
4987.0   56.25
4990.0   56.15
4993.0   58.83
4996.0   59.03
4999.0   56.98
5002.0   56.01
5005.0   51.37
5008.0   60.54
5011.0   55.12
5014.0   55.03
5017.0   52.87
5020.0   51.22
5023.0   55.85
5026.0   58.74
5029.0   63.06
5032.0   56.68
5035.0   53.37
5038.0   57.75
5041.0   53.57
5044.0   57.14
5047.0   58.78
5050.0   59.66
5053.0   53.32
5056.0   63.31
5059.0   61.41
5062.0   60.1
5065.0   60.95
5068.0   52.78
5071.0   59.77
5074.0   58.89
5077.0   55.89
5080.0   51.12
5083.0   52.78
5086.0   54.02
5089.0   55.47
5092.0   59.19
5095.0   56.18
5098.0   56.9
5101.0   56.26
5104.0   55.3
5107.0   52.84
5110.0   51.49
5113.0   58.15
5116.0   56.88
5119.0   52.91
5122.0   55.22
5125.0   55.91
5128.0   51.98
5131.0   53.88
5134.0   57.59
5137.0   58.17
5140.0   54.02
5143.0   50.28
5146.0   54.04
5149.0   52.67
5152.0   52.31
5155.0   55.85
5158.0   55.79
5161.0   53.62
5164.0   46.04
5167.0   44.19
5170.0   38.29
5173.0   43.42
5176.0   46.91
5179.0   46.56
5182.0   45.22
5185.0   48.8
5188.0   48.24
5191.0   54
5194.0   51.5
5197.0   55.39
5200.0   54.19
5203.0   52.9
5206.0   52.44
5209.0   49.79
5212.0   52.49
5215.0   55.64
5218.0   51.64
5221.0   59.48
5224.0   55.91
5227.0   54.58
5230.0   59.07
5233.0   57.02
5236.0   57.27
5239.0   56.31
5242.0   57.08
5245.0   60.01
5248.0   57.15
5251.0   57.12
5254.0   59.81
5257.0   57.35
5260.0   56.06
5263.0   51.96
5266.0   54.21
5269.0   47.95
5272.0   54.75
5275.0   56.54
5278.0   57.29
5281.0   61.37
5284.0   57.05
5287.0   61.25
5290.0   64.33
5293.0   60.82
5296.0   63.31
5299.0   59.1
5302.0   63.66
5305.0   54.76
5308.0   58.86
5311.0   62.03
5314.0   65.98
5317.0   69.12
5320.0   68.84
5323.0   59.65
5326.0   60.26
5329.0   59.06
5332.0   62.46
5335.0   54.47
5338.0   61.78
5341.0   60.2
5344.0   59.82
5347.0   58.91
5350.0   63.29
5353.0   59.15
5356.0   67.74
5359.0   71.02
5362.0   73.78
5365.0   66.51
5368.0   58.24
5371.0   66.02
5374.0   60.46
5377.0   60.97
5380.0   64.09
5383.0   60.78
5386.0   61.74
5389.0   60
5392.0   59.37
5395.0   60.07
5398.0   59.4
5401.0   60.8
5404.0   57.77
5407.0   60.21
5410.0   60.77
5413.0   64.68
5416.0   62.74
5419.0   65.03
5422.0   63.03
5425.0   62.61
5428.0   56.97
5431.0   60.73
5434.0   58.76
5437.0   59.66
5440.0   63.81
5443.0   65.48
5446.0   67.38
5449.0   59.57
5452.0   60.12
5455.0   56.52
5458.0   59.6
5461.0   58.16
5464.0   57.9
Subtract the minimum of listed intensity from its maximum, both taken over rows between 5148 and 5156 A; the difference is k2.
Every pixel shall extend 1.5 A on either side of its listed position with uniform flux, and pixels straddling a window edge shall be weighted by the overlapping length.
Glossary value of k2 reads 3.5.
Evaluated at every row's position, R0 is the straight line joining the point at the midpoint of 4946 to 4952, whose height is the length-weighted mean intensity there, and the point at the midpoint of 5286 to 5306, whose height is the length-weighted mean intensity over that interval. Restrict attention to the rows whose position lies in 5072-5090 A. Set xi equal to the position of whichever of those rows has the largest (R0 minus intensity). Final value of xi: 5080.0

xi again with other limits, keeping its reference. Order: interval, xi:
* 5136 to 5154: 5143.0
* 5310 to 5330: 5329.0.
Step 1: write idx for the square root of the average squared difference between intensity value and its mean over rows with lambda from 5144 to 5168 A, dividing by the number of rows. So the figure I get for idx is 4.1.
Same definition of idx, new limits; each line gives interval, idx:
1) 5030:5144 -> 3.1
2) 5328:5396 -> 4.3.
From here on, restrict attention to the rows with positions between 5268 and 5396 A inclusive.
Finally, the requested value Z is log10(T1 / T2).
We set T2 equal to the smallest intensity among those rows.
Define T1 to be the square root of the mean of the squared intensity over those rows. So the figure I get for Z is 0.11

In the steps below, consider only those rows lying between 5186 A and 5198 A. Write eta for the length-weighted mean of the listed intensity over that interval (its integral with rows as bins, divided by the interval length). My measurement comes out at 52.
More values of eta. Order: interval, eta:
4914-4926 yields 58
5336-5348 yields 60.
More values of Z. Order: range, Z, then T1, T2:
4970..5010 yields 0.05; 58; 51.37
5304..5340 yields 0.05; 62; 54.47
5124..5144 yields 0.04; 55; 50.28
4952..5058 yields 0.05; 58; 51.22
